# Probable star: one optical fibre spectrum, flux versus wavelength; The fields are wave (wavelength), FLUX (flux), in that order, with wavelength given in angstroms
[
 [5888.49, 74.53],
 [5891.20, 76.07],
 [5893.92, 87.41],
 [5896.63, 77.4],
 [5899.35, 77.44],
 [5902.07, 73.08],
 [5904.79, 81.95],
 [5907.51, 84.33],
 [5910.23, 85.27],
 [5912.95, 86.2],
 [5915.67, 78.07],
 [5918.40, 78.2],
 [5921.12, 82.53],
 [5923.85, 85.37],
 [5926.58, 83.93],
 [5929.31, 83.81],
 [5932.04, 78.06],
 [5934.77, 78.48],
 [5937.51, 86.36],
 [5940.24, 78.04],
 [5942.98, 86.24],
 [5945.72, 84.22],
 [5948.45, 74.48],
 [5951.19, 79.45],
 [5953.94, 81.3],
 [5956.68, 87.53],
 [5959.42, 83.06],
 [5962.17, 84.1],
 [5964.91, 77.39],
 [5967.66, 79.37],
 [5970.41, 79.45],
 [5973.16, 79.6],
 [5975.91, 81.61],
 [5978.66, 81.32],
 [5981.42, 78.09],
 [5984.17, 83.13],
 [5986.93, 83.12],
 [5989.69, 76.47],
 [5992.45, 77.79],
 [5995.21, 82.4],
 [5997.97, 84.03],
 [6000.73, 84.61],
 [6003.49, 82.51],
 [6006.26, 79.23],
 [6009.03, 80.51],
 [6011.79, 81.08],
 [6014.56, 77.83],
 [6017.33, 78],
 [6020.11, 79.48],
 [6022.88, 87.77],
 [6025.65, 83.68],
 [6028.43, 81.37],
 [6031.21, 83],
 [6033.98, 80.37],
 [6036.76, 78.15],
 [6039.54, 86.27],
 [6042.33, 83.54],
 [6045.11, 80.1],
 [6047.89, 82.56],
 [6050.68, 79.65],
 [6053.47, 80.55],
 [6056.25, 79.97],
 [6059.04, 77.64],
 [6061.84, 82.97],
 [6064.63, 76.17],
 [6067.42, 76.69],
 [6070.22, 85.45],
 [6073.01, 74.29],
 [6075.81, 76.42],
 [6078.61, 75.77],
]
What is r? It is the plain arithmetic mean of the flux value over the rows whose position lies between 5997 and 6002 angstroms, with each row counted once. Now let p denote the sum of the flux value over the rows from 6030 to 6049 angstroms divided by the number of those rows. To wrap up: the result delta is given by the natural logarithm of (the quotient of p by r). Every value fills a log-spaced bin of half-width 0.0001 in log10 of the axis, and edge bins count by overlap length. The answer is -0.028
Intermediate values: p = 82.0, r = 84.3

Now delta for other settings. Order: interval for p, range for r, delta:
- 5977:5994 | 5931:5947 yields -0.024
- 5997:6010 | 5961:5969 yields 0.023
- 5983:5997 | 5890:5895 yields -0.014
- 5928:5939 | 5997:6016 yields 0.003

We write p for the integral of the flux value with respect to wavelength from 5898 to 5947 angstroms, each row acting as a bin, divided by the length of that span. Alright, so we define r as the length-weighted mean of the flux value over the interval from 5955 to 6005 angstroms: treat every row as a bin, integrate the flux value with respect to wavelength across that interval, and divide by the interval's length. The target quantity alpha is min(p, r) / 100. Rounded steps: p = 81.7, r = 81.4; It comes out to 0.814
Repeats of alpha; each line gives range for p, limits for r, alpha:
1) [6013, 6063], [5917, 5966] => 0.812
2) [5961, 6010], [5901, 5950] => 0.808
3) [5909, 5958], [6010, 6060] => 0.812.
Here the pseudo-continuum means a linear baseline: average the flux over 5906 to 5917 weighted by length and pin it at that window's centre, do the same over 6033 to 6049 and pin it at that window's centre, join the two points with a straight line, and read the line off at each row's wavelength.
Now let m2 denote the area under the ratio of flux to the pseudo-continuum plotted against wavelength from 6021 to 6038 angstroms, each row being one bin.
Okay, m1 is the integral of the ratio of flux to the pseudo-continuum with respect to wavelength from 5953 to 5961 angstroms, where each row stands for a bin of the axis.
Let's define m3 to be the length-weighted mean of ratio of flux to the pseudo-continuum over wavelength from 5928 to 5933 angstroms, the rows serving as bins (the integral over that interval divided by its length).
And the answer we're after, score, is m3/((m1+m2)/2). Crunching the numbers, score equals 0.08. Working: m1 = 8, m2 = 17.1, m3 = 0.97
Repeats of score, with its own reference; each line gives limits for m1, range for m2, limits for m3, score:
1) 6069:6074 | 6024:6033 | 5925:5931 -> 0.14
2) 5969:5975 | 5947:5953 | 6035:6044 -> 0.18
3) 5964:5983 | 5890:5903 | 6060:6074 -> 0.06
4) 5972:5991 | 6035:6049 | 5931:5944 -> 0.06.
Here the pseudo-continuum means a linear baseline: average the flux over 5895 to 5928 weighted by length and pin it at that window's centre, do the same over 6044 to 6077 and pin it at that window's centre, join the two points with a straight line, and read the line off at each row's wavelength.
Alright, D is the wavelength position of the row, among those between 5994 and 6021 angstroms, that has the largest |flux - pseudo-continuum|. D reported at 6000.73 angstroms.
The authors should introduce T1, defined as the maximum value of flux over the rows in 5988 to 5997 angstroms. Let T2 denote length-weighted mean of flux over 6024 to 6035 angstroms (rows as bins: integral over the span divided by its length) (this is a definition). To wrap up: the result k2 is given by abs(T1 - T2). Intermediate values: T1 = 82.4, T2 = 82.3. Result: 0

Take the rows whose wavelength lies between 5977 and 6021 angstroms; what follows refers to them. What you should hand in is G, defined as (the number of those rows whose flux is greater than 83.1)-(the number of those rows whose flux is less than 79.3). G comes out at -2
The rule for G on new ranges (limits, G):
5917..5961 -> 2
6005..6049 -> 0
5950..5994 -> 0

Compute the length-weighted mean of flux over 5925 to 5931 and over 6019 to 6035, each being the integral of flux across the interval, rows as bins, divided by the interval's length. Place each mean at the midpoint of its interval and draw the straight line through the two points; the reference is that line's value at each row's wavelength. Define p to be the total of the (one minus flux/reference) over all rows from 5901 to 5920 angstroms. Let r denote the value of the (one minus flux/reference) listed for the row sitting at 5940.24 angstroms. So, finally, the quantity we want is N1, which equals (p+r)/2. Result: 0.15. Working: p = 0.23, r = 0.07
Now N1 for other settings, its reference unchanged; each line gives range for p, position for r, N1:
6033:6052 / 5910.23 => 0.04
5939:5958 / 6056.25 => 0.09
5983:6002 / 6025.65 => 0.05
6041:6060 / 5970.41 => 0.11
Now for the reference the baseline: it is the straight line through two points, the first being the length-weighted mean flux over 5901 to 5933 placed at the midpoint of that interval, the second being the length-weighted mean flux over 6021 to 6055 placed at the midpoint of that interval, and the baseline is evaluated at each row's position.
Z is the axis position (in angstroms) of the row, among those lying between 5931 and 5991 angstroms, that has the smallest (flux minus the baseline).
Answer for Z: 5948.45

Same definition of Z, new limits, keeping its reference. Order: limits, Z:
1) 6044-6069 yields 6064.63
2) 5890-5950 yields 5902.07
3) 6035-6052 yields 6036.76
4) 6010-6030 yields 6014.56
